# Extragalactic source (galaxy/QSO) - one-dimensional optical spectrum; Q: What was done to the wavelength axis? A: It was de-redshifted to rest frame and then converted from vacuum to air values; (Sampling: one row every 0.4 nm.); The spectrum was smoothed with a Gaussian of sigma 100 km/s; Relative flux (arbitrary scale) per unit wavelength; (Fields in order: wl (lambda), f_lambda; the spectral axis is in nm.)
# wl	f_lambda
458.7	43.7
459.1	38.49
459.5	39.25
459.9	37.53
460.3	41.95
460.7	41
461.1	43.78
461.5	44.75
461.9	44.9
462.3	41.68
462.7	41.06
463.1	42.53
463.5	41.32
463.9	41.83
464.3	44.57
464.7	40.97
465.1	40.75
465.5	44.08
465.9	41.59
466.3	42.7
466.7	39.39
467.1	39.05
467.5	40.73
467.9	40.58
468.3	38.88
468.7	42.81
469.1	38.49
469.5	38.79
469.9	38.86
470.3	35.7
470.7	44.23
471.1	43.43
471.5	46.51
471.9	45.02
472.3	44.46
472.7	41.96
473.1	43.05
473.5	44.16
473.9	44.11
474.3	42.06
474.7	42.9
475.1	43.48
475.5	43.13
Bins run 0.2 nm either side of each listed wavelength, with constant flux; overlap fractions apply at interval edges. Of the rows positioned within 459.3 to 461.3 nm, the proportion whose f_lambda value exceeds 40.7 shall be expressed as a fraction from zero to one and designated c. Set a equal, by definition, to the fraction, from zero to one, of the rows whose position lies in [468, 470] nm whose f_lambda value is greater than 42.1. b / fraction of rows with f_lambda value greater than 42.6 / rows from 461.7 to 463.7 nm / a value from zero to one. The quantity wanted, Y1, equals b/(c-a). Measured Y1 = 0.5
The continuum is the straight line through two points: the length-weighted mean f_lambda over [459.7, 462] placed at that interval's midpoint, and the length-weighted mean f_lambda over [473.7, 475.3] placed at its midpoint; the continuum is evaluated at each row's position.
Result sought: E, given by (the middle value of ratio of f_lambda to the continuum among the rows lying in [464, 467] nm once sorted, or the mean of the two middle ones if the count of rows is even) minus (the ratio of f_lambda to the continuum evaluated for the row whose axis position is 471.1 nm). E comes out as -0.035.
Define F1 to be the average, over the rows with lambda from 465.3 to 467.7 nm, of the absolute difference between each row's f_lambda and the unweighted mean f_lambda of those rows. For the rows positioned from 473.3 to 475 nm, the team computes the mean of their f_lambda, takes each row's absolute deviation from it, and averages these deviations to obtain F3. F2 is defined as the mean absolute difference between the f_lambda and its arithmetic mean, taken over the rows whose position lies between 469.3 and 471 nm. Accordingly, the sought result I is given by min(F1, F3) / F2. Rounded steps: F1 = 1.5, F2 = 2.4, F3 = 0.83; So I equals 0.3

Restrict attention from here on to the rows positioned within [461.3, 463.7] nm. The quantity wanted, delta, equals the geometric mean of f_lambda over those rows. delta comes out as 42.7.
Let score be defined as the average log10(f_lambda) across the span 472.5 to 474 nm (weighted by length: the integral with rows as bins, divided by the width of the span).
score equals 1.64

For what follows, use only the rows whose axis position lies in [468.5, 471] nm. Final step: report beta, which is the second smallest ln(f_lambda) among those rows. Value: 3.65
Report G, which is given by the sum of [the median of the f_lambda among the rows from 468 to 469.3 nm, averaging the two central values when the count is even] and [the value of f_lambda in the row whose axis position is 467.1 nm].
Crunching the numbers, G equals 77.9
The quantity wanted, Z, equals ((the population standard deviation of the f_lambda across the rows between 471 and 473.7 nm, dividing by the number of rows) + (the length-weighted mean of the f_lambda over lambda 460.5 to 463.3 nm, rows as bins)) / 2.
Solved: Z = 22.1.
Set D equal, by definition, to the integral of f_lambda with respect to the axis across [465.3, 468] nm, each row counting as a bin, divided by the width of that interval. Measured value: 41.2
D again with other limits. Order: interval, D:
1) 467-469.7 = 39.9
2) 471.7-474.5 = 43.5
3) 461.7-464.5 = 42.6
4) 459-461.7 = 41.1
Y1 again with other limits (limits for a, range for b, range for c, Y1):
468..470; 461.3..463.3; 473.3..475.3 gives 0.5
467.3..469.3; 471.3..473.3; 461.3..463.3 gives 1.0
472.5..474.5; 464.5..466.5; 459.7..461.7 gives 2.0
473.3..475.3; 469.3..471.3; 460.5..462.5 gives 2.0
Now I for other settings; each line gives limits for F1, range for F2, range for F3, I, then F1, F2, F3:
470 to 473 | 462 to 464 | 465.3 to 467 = 3.7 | 2.4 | 0.4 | 1.45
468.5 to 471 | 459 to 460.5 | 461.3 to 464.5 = 1.1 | 2.5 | 1.3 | 1.43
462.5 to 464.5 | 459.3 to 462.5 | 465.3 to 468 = 0.5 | 1.0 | 2.0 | 1.40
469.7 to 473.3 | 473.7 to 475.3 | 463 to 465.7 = 1.9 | 2.5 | 0.7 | 1.23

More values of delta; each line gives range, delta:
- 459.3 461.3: 40.6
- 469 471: 39.1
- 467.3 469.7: 40.0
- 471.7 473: 43.8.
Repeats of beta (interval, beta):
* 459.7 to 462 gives 3.71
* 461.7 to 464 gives 3.72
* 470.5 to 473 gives 3.77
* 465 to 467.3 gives 3.67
